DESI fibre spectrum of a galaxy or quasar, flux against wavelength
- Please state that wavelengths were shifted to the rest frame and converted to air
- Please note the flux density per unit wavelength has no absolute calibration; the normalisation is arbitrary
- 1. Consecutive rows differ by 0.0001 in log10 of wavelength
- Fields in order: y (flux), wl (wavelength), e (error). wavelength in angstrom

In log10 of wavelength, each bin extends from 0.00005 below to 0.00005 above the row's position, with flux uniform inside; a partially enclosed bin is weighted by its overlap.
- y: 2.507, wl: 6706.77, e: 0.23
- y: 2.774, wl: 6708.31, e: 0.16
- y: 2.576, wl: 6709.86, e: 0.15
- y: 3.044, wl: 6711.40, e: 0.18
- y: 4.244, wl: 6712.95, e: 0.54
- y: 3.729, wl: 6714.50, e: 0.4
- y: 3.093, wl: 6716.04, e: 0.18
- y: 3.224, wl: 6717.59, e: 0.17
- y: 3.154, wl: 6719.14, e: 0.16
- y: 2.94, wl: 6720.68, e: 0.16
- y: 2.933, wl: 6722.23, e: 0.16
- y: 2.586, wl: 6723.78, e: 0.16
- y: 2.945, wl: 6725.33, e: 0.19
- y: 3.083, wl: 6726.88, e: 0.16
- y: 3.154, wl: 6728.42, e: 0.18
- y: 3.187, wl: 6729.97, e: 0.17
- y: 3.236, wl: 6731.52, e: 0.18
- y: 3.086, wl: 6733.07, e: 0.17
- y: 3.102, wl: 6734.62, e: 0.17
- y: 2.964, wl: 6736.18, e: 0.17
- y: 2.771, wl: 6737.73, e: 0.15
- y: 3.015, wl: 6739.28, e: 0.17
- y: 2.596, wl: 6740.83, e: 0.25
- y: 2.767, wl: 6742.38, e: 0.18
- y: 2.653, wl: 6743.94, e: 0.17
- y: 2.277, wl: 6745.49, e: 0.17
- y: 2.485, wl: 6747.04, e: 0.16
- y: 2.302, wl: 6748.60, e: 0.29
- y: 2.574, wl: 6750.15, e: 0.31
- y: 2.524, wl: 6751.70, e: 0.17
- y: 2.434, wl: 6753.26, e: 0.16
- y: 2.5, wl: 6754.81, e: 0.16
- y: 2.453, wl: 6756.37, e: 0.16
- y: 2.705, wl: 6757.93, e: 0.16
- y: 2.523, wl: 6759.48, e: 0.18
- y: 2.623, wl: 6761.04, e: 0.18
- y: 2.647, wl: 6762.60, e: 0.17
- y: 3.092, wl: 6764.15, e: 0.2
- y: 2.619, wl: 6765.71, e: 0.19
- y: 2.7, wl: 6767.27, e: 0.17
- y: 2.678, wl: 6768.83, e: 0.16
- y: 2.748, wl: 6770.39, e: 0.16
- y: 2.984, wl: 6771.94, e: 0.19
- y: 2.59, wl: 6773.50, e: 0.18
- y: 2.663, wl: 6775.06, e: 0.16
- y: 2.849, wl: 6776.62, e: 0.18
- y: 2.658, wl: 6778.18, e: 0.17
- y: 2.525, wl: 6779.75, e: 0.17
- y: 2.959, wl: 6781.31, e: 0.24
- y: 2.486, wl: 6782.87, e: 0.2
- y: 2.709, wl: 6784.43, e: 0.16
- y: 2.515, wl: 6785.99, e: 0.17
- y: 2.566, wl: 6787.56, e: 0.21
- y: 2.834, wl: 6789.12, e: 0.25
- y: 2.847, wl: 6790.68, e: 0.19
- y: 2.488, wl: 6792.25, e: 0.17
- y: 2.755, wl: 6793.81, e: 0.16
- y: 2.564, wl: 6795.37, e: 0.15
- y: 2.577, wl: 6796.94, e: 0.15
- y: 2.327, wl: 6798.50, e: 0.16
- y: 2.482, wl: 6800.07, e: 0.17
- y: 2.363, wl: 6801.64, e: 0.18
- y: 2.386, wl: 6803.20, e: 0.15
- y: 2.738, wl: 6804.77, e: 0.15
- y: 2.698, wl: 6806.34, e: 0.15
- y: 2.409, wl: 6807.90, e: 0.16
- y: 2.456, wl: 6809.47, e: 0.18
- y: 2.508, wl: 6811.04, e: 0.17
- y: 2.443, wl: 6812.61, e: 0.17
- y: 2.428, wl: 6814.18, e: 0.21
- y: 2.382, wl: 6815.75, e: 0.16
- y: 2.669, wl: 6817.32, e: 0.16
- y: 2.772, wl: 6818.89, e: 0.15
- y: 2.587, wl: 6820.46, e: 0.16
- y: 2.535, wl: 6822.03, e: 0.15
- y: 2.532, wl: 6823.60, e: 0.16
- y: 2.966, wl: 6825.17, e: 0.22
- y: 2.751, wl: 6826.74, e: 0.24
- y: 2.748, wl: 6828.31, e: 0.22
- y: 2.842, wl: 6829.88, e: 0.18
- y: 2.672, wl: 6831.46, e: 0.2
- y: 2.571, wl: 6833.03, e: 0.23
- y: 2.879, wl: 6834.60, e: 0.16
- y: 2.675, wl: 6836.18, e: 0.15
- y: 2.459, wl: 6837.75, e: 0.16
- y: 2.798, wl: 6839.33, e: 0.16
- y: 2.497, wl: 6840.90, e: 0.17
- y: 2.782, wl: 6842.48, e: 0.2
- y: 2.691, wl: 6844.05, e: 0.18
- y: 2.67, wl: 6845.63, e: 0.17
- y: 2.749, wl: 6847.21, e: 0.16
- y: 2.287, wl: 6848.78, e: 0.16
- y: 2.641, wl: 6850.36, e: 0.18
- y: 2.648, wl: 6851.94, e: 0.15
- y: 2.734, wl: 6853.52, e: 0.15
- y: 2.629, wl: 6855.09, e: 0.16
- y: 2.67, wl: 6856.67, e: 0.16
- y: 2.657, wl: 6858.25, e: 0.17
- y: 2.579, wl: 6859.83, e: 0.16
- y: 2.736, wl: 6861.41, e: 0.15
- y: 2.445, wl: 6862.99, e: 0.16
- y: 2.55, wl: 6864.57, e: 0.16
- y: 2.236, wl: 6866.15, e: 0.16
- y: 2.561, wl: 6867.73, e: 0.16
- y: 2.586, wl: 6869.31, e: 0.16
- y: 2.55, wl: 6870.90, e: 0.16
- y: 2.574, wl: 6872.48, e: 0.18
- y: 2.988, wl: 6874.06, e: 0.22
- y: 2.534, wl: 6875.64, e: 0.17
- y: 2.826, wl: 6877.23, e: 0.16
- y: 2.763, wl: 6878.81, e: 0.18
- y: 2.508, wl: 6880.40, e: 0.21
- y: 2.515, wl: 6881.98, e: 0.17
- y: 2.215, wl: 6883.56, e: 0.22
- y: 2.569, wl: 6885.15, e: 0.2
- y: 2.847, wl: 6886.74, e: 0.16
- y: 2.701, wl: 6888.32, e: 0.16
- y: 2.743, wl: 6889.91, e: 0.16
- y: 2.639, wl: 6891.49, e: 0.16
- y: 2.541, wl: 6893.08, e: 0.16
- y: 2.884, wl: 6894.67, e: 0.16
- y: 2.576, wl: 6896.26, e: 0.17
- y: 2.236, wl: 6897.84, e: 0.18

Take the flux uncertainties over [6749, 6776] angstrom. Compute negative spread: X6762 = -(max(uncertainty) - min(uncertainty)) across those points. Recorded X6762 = -0.150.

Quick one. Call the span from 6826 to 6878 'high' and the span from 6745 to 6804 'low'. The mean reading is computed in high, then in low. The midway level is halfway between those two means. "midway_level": 2.62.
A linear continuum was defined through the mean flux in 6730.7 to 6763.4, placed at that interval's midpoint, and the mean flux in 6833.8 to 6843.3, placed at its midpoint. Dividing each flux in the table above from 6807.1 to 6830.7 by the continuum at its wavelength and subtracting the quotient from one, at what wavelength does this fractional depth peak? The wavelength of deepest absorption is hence 6815.75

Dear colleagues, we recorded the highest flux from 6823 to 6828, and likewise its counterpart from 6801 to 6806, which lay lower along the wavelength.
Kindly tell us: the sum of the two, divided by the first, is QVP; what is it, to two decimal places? 1.92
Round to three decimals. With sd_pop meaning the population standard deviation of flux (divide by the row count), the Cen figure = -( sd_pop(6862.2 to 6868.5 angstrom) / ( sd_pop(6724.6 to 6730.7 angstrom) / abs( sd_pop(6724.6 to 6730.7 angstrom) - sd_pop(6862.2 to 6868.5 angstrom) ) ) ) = -0.053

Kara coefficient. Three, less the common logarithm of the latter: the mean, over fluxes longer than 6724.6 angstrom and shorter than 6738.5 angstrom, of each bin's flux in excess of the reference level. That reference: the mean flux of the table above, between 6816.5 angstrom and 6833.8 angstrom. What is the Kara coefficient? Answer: 3.4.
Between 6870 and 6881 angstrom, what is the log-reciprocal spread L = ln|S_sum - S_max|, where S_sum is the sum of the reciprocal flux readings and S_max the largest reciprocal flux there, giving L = 0.800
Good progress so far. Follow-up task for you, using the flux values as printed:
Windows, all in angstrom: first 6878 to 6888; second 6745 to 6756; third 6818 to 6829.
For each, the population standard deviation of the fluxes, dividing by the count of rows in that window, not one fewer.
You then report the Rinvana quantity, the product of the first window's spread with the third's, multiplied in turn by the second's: 0.0031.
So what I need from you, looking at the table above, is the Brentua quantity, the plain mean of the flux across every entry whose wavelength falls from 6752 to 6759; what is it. 2.52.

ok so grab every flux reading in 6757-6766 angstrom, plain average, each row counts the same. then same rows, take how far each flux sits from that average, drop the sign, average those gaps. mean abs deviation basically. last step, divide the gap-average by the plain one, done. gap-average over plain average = 0.0486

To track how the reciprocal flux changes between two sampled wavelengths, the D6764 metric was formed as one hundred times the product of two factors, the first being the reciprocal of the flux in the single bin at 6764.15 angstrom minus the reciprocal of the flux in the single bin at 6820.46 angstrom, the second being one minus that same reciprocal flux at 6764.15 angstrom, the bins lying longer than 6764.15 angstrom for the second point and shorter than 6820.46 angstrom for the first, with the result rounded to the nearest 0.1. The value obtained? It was -4.3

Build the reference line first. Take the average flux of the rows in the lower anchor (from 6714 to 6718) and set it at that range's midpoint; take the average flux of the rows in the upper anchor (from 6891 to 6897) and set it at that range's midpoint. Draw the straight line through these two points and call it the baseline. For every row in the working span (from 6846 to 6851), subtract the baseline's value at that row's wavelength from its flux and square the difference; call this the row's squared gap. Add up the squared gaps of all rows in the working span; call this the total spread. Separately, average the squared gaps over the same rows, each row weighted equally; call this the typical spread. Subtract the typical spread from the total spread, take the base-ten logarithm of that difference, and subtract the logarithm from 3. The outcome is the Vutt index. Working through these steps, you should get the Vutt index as 3.6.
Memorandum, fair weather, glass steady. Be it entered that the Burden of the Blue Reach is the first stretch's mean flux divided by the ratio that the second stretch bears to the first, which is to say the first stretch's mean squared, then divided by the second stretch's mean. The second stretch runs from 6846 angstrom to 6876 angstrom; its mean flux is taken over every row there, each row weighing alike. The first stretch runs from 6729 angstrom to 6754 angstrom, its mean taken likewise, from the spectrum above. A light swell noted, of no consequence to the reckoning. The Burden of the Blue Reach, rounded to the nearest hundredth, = 2.91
